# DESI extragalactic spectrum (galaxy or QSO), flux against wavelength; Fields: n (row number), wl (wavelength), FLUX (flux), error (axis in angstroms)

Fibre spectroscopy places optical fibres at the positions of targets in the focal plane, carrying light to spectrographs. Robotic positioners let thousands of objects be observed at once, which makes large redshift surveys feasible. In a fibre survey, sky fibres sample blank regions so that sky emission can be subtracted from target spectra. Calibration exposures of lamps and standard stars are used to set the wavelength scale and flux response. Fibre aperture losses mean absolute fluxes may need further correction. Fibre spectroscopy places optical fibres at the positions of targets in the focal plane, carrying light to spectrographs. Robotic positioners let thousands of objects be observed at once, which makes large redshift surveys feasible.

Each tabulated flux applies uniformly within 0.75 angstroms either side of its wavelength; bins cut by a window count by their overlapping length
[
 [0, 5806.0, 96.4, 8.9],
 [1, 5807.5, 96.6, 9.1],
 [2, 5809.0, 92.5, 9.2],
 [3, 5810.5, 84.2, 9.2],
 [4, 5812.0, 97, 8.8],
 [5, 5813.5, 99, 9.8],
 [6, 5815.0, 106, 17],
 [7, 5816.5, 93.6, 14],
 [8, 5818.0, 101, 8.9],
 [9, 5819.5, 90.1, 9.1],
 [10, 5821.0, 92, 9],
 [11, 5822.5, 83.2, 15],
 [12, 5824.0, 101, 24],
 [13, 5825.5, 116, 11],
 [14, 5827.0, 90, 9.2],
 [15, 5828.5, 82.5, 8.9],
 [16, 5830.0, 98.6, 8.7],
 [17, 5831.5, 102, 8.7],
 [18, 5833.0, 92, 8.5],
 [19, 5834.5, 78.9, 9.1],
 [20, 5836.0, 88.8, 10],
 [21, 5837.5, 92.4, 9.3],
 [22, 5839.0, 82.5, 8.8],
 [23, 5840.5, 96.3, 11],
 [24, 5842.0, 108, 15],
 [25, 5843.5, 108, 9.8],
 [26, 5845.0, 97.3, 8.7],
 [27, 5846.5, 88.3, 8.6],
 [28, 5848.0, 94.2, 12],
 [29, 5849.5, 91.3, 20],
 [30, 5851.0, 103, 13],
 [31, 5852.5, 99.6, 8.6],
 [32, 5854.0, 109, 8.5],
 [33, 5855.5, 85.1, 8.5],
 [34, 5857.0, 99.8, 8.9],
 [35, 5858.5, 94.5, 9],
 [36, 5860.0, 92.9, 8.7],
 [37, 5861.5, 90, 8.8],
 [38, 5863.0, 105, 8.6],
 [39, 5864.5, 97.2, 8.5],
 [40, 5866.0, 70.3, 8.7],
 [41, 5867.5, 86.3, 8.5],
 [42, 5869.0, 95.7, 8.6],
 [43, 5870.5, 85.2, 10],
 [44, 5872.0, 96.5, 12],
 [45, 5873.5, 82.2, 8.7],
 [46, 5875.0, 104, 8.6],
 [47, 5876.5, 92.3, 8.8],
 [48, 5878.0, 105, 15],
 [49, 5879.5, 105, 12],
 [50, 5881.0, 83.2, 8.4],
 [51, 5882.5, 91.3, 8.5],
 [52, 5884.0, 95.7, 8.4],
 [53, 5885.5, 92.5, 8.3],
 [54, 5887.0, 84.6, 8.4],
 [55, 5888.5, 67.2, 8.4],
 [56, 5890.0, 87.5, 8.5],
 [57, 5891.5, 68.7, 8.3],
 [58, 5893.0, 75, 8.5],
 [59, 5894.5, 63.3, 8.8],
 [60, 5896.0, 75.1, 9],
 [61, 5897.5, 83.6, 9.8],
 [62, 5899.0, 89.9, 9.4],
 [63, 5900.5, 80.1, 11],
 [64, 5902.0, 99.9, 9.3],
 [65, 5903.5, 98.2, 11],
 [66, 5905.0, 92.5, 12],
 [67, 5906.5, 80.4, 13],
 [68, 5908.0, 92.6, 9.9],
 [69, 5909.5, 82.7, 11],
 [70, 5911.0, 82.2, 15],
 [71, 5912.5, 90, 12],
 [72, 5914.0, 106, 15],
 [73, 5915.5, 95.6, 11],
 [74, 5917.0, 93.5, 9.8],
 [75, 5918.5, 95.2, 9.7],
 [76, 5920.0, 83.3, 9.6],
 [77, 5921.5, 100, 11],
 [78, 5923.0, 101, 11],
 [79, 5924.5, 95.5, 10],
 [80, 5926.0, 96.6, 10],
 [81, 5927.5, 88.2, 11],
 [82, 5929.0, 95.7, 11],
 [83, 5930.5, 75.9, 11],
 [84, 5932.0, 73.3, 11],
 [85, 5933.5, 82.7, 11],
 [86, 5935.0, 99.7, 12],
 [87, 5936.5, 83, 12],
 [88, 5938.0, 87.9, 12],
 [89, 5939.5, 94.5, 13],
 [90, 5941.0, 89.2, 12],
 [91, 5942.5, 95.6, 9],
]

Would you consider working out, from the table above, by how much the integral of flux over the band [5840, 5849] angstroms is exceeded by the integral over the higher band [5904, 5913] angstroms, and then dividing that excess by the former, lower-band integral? -0.12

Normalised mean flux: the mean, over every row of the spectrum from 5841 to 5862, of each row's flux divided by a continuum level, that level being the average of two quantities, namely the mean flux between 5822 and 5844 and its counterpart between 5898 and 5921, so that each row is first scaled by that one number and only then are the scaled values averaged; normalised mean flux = 1.05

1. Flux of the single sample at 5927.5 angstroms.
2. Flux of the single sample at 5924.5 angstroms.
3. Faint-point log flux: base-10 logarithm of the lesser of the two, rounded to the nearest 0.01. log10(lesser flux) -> 1.95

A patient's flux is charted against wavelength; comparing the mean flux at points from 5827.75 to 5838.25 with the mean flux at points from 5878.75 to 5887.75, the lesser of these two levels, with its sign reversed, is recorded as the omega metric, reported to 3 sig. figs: -90.7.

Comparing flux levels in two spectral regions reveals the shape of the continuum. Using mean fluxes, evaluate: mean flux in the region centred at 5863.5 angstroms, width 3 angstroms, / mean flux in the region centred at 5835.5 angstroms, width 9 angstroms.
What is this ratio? 1.13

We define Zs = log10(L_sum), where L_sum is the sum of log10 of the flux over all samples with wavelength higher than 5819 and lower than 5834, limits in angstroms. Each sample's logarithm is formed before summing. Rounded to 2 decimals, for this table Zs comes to 1.30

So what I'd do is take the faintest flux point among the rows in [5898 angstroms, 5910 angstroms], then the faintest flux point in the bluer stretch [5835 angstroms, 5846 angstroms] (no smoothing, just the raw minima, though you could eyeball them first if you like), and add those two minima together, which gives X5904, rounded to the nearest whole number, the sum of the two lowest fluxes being 163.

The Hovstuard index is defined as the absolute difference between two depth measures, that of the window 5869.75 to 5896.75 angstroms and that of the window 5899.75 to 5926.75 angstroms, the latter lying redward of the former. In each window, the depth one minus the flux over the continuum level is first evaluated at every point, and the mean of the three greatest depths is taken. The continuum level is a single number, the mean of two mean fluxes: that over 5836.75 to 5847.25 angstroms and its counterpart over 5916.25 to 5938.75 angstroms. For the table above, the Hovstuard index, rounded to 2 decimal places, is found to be 0.16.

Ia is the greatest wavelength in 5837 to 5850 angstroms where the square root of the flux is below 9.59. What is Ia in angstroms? 5849.5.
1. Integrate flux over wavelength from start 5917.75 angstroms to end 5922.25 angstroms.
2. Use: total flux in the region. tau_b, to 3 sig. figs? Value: 418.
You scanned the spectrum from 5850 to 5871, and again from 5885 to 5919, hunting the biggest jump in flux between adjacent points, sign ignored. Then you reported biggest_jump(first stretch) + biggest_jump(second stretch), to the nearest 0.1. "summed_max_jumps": 47.2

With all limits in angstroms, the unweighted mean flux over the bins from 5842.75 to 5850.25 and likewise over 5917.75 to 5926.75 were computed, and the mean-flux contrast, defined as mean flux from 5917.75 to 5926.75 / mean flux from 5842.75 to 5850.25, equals 0.99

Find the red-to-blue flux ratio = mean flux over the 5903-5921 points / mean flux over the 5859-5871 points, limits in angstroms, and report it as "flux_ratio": 1.01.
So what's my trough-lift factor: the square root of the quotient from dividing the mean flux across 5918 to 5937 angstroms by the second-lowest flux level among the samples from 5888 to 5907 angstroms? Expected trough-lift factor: 1.157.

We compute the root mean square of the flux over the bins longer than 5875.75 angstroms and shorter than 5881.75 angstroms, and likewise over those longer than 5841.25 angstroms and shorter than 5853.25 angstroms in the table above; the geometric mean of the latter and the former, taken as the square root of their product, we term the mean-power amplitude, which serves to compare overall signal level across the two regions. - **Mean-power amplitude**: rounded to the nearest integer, 98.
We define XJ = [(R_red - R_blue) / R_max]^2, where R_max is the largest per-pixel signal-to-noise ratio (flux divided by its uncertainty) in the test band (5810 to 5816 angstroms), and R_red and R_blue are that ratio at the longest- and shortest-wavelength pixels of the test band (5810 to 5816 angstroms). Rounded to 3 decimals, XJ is 0.070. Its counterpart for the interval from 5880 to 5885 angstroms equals 0.017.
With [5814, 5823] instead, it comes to 0.004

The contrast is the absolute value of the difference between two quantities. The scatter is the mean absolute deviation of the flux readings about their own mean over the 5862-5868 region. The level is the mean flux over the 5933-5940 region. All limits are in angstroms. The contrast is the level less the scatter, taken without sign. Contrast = 78.2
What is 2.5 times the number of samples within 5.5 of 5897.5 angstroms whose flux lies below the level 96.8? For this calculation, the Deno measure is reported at 15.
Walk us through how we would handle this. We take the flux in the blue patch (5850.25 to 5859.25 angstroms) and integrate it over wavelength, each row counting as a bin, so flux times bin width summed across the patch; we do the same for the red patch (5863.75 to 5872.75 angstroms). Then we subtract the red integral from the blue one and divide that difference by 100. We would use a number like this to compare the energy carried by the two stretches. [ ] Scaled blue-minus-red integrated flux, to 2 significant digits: 0.90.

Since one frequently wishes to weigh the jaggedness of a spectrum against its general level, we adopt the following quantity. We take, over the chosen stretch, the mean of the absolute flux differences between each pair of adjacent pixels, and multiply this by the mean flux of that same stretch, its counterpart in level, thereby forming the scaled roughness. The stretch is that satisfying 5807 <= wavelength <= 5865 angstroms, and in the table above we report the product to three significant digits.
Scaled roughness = 897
